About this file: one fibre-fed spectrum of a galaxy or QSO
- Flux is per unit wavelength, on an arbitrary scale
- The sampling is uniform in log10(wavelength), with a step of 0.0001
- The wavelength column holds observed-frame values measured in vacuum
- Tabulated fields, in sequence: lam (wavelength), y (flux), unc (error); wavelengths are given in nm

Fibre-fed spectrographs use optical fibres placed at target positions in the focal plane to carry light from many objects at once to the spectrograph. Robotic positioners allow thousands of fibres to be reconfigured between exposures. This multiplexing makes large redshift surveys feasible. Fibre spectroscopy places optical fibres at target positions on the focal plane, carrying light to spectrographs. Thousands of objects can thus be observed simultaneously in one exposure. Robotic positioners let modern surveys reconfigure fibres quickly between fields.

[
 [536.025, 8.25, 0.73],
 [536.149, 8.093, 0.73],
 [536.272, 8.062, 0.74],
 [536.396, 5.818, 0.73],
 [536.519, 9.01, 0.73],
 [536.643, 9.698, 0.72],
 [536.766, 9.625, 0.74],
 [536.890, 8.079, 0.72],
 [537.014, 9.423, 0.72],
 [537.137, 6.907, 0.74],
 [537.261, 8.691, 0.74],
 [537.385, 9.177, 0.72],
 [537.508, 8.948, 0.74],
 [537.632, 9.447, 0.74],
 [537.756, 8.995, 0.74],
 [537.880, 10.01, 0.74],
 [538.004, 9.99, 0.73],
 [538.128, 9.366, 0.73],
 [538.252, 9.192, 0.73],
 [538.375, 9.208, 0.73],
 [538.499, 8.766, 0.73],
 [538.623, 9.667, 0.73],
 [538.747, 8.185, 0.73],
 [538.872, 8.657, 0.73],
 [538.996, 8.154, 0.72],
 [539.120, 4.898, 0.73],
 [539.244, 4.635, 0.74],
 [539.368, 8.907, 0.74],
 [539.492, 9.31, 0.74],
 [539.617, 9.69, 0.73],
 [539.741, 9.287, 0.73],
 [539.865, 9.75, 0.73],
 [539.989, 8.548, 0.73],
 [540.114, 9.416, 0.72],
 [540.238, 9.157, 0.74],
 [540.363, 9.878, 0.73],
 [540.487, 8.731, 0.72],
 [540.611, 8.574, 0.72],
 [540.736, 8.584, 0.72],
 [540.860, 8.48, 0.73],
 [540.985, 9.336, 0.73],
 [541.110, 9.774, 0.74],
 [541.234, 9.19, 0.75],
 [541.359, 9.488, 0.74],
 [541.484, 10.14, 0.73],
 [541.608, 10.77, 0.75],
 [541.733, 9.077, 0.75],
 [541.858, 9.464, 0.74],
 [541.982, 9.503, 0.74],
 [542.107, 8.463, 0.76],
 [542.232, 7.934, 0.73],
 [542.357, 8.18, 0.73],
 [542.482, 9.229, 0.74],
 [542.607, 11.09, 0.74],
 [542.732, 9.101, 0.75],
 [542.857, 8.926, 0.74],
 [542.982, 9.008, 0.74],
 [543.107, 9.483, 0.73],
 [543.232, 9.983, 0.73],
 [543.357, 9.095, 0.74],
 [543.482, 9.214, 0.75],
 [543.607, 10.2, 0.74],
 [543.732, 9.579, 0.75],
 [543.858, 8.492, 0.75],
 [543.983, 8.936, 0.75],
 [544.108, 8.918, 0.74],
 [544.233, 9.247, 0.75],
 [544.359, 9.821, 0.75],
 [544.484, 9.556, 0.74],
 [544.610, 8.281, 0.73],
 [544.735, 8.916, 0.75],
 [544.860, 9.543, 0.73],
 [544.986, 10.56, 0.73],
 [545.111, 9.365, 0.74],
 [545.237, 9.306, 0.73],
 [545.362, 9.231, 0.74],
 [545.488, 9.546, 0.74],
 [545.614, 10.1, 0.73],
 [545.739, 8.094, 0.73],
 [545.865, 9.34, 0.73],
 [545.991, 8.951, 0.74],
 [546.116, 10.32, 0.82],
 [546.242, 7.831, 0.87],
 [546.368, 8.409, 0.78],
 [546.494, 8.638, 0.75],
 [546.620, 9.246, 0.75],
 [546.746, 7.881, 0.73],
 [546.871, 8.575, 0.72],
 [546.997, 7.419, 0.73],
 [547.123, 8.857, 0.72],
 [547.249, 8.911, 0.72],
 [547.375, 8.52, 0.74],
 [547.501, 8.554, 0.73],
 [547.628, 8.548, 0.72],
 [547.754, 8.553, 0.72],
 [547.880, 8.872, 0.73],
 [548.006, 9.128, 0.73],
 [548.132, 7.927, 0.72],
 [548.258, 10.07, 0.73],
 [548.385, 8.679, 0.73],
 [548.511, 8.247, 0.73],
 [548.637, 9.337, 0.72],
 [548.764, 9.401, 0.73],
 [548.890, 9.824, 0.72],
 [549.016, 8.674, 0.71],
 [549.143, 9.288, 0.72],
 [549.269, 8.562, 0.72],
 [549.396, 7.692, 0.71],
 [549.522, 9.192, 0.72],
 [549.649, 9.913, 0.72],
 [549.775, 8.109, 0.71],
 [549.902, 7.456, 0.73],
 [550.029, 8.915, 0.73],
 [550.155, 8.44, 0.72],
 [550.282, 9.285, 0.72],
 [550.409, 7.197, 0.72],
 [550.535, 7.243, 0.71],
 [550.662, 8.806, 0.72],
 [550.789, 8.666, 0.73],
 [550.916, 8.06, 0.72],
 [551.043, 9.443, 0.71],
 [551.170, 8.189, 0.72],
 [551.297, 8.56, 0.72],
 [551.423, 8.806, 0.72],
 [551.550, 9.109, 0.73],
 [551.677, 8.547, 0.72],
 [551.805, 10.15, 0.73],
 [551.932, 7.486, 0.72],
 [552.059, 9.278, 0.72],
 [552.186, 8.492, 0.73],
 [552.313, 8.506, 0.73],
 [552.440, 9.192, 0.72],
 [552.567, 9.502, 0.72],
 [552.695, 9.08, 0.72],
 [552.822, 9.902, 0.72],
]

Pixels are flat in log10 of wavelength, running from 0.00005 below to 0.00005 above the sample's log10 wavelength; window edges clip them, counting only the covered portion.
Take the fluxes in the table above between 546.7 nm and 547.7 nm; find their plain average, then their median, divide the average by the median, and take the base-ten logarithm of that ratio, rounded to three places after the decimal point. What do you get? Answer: -0.007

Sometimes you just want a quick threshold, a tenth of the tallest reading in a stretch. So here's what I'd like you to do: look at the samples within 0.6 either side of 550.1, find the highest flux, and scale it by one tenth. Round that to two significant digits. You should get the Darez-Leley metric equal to 0.99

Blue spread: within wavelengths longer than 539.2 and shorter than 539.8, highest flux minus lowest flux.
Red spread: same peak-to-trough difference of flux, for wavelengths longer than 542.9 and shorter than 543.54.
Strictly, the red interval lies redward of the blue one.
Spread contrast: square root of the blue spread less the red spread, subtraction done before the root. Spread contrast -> 2.0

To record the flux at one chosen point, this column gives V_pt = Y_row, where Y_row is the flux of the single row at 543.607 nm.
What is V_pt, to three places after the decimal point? 10.200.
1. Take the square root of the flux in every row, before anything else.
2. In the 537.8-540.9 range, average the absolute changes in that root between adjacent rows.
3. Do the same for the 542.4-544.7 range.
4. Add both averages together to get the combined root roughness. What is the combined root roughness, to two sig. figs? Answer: 0.25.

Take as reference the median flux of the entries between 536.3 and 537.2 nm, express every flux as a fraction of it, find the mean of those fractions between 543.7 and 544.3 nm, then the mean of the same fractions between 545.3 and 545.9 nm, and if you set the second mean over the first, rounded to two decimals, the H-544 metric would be 1.03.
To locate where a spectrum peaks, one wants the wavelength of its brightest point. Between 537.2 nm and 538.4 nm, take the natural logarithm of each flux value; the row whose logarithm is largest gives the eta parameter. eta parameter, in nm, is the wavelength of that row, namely 537.880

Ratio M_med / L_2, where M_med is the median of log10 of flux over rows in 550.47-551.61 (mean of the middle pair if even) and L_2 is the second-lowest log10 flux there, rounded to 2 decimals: 1.03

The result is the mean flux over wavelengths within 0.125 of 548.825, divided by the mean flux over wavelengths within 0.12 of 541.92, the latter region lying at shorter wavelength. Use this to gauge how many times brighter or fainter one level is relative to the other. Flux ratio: 1.01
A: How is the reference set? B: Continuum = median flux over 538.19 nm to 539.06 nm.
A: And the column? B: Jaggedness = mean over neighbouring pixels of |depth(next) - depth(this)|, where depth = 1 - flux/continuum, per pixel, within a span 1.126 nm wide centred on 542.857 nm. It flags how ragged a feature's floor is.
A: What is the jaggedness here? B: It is 0.100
